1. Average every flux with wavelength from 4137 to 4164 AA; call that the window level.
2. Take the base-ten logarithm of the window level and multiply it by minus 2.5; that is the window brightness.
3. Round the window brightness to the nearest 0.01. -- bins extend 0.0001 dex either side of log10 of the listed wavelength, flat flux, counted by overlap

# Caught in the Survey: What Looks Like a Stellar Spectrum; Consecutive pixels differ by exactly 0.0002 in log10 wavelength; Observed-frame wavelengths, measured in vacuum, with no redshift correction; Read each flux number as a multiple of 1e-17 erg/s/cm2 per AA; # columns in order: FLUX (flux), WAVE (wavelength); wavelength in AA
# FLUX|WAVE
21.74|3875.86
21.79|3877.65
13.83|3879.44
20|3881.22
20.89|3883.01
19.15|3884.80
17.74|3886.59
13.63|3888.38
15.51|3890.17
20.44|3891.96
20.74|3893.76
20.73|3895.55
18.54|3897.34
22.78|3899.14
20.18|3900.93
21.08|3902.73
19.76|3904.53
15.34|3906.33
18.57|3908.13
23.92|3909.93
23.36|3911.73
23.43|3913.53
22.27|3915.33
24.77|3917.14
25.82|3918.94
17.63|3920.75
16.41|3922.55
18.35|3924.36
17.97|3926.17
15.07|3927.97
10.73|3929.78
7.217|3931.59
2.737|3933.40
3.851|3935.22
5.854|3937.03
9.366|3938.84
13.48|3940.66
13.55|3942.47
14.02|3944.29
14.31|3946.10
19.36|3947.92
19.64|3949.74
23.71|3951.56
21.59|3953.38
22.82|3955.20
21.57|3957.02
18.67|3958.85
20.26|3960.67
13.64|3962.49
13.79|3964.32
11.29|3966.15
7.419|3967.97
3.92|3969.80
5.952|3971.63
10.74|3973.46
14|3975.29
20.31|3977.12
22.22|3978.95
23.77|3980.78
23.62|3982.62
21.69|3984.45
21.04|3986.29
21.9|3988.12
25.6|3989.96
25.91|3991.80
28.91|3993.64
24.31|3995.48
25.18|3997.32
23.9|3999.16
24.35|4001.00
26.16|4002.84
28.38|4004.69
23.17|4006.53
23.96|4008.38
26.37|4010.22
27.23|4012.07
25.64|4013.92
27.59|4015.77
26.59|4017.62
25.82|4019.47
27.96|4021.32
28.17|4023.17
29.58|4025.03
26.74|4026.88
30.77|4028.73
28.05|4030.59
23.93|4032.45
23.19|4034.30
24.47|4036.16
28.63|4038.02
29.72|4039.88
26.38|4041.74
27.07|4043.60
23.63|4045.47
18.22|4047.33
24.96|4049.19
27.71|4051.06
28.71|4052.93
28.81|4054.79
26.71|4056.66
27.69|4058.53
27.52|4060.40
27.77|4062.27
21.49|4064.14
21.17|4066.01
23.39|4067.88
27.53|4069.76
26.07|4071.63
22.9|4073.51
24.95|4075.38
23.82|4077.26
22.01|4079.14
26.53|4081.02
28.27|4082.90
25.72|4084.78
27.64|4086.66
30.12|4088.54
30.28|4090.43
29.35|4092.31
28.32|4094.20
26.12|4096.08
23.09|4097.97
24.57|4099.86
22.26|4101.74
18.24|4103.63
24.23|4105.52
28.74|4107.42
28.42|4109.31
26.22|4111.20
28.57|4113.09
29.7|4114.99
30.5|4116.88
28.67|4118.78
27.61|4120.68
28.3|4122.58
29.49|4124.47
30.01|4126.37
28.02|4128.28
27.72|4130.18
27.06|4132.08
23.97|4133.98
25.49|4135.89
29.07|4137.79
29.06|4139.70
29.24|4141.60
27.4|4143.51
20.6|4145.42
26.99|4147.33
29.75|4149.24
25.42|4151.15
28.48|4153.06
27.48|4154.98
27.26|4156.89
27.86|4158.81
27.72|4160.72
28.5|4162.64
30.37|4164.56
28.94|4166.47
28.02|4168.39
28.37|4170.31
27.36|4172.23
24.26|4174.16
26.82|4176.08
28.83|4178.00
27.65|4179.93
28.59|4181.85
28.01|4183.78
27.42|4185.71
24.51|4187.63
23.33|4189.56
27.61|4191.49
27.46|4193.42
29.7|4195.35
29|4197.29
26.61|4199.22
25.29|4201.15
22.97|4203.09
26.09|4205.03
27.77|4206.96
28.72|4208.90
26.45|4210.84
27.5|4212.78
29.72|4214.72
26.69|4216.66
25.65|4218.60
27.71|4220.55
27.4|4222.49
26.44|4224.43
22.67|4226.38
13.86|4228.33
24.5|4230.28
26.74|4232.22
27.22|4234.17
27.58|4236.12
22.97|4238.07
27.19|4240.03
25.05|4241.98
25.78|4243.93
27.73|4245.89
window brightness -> -3.60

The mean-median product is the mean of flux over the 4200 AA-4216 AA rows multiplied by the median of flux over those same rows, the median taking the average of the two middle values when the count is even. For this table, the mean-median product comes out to 723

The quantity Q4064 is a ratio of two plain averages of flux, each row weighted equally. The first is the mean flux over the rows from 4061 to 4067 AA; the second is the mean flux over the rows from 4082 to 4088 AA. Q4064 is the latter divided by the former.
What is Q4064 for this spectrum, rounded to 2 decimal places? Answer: 1.16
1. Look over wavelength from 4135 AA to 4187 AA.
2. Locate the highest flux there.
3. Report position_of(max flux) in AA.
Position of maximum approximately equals 4164.56 AA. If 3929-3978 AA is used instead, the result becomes 3951.56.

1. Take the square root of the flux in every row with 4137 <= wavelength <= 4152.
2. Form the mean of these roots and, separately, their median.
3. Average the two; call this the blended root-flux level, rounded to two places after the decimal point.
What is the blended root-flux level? 5.26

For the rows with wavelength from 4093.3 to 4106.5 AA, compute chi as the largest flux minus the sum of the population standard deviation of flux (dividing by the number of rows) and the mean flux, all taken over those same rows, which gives 1.6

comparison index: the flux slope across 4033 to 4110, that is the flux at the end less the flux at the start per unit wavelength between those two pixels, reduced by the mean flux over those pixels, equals -25.7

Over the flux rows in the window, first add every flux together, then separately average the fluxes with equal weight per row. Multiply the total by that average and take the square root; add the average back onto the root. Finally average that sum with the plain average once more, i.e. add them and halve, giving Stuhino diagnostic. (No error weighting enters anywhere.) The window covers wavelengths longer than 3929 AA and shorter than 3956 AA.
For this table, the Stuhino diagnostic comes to 40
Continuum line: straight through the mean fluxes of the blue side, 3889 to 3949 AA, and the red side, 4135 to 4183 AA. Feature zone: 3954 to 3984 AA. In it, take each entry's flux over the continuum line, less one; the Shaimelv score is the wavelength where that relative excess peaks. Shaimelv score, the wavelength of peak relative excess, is 3955.20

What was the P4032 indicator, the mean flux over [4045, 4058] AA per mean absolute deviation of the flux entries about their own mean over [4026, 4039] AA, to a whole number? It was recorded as 11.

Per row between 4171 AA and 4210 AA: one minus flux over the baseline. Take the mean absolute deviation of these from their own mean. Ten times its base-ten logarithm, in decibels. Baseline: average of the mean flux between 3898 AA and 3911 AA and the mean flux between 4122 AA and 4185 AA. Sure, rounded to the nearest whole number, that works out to -12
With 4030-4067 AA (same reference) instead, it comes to -10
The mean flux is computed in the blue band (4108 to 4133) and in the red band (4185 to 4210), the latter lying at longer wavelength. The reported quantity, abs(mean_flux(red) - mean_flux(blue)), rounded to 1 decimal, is 1.8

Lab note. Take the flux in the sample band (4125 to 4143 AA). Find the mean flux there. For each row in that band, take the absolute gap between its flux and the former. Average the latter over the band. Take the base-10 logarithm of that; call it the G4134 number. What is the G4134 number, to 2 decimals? 0.17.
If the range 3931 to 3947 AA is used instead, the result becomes 0.60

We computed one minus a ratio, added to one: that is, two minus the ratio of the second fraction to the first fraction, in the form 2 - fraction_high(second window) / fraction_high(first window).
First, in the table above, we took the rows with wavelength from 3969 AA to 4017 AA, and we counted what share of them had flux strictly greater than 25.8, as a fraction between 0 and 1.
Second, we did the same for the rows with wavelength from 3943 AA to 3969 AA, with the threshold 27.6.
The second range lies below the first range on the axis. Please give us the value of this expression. 2.00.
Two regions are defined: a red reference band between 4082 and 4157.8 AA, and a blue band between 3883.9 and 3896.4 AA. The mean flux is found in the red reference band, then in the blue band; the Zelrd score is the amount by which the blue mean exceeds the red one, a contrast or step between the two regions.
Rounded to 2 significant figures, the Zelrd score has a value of -8.9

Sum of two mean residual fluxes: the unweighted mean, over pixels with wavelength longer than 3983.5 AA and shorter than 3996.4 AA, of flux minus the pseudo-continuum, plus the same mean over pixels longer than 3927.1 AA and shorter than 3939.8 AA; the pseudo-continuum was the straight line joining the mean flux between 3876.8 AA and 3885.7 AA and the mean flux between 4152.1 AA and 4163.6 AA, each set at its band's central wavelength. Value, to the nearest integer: -11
